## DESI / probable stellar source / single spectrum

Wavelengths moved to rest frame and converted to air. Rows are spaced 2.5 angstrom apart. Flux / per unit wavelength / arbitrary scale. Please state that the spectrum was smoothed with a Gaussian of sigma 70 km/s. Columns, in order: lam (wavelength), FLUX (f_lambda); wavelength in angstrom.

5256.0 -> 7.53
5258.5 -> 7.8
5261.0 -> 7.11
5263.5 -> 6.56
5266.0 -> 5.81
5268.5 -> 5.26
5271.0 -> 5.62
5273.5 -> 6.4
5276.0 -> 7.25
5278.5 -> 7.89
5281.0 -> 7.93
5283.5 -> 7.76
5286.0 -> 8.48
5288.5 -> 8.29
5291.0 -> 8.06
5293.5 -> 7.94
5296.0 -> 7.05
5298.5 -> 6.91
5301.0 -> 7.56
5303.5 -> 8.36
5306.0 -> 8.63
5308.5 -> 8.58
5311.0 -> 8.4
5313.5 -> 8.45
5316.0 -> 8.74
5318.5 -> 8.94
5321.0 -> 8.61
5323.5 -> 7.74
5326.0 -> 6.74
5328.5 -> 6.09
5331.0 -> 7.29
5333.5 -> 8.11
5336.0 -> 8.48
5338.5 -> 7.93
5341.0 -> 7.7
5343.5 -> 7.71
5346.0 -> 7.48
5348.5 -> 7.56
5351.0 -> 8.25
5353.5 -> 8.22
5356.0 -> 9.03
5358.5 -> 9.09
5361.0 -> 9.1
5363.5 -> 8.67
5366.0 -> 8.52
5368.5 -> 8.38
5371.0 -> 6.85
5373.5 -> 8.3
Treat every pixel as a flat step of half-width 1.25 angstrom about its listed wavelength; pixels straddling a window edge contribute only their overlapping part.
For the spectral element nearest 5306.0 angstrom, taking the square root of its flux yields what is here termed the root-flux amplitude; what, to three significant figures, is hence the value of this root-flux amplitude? 2.94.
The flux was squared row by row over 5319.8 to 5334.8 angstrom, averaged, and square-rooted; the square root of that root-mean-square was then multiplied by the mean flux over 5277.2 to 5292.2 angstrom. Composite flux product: 22.1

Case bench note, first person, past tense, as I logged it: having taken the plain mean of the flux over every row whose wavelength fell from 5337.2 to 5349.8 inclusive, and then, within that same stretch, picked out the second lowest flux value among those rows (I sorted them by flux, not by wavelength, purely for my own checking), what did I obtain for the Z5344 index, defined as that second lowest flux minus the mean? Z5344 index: -0.12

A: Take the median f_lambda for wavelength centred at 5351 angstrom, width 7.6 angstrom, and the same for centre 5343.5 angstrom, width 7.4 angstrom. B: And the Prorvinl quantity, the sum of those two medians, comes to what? 15.9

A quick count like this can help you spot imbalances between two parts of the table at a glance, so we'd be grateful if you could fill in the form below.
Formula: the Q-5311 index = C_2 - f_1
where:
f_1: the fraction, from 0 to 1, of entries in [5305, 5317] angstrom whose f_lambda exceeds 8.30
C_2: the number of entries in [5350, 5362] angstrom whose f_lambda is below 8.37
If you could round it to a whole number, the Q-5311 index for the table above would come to 1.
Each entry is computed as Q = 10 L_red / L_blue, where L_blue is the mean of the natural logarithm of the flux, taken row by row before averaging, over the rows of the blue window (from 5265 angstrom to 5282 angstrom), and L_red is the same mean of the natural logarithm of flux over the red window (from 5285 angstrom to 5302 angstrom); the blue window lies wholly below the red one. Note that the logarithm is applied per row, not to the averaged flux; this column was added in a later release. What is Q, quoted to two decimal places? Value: 10.92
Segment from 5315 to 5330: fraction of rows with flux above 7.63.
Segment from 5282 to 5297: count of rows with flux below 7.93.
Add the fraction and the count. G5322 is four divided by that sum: 1.5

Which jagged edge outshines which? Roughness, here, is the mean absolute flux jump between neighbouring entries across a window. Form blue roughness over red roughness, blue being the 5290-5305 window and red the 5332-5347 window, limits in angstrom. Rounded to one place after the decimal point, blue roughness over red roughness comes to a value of 1.9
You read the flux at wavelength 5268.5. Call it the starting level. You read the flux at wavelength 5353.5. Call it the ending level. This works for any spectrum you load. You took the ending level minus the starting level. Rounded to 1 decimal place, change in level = 3.0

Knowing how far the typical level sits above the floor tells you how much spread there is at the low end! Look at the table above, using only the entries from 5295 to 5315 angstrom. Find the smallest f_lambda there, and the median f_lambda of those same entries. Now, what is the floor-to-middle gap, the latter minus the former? 1.5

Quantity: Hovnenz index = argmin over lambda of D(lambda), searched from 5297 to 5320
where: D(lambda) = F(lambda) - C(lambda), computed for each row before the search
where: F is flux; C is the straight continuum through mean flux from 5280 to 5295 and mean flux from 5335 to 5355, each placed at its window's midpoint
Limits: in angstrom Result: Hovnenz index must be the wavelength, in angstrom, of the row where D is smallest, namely 5298.5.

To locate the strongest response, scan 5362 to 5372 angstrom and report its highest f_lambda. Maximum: 8.67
